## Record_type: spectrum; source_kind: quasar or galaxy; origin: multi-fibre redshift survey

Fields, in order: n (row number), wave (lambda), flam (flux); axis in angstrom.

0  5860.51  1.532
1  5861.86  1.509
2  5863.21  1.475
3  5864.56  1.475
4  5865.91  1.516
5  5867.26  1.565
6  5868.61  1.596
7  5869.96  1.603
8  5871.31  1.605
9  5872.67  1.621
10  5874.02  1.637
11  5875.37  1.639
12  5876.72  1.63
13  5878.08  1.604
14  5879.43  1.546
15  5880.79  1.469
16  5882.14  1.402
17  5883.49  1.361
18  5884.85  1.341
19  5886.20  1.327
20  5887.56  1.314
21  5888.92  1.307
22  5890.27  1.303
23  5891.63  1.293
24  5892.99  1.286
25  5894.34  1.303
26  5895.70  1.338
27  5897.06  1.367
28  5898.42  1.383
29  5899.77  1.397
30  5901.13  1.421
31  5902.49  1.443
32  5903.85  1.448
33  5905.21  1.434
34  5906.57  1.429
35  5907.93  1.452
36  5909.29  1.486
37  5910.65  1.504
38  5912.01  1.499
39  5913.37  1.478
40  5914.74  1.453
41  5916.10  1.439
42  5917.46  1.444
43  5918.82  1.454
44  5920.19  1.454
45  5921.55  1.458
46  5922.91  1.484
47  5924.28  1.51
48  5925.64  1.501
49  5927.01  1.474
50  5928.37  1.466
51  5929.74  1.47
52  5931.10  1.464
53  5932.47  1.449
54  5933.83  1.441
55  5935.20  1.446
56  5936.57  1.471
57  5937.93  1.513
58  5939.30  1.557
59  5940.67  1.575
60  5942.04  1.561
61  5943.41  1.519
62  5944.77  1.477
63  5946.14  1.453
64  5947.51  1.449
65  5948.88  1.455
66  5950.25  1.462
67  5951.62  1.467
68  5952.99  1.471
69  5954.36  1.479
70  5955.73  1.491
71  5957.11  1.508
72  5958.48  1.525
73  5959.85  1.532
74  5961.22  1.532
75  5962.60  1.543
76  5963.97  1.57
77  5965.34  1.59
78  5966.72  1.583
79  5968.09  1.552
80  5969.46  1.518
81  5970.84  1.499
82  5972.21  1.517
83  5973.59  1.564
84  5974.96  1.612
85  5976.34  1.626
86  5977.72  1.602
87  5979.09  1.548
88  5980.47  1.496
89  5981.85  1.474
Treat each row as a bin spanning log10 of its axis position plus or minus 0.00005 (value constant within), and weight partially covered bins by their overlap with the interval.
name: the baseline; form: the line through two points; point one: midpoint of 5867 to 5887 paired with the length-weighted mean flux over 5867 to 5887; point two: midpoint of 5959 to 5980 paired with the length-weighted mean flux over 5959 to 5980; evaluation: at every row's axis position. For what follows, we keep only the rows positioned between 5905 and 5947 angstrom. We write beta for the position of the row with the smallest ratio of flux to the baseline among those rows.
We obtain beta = 5906.57 angstrom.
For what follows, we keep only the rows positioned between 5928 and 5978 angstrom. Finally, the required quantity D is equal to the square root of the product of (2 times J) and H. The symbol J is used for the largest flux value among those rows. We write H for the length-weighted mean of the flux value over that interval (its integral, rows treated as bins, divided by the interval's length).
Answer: 2.22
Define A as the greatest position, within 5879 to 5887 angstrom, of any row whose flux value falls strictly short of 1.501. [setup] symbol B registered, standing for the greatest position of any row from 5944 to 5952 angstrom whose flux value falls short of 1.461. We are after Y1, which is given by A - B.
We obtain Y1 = -62.7 angstrom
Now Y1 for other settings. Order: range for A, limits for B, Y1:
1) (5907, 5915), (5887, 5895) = 20.4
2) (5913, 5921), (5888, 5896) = 24.5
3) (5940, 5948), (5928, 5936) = 12.3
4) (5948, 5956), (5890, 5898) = 58.7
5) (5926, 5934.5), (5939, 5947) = -12.3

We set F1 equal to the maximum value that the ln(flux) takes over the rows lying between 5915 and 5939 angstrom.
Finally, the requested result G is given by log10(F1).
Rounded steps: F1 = 0.414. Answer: -0.38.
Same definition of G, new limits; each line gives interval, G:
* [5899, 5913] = -0.39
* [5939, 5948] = -0.34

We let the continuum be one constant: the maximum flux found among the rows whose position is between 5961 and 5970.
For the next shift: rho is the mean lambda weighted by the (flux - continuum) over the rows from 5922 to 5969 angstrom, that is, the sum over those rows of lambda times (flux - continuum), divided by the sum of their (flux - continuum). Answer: 5942.1 angstrom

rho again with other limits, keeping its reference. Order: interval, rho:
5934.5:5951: 5943.5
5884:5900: 5892.0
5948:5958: 5952.6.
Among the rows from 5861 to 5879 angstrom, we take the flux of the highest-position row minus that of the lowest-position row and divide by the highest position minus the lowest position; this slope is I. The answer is 0.0059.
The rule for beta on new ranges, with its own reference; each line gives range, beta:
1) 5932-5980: 5933.83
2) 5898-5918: 5898.42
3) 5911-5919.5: 5916.10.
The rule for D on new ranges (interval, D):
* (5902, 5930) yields 2.10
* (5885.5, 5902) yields 1.95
